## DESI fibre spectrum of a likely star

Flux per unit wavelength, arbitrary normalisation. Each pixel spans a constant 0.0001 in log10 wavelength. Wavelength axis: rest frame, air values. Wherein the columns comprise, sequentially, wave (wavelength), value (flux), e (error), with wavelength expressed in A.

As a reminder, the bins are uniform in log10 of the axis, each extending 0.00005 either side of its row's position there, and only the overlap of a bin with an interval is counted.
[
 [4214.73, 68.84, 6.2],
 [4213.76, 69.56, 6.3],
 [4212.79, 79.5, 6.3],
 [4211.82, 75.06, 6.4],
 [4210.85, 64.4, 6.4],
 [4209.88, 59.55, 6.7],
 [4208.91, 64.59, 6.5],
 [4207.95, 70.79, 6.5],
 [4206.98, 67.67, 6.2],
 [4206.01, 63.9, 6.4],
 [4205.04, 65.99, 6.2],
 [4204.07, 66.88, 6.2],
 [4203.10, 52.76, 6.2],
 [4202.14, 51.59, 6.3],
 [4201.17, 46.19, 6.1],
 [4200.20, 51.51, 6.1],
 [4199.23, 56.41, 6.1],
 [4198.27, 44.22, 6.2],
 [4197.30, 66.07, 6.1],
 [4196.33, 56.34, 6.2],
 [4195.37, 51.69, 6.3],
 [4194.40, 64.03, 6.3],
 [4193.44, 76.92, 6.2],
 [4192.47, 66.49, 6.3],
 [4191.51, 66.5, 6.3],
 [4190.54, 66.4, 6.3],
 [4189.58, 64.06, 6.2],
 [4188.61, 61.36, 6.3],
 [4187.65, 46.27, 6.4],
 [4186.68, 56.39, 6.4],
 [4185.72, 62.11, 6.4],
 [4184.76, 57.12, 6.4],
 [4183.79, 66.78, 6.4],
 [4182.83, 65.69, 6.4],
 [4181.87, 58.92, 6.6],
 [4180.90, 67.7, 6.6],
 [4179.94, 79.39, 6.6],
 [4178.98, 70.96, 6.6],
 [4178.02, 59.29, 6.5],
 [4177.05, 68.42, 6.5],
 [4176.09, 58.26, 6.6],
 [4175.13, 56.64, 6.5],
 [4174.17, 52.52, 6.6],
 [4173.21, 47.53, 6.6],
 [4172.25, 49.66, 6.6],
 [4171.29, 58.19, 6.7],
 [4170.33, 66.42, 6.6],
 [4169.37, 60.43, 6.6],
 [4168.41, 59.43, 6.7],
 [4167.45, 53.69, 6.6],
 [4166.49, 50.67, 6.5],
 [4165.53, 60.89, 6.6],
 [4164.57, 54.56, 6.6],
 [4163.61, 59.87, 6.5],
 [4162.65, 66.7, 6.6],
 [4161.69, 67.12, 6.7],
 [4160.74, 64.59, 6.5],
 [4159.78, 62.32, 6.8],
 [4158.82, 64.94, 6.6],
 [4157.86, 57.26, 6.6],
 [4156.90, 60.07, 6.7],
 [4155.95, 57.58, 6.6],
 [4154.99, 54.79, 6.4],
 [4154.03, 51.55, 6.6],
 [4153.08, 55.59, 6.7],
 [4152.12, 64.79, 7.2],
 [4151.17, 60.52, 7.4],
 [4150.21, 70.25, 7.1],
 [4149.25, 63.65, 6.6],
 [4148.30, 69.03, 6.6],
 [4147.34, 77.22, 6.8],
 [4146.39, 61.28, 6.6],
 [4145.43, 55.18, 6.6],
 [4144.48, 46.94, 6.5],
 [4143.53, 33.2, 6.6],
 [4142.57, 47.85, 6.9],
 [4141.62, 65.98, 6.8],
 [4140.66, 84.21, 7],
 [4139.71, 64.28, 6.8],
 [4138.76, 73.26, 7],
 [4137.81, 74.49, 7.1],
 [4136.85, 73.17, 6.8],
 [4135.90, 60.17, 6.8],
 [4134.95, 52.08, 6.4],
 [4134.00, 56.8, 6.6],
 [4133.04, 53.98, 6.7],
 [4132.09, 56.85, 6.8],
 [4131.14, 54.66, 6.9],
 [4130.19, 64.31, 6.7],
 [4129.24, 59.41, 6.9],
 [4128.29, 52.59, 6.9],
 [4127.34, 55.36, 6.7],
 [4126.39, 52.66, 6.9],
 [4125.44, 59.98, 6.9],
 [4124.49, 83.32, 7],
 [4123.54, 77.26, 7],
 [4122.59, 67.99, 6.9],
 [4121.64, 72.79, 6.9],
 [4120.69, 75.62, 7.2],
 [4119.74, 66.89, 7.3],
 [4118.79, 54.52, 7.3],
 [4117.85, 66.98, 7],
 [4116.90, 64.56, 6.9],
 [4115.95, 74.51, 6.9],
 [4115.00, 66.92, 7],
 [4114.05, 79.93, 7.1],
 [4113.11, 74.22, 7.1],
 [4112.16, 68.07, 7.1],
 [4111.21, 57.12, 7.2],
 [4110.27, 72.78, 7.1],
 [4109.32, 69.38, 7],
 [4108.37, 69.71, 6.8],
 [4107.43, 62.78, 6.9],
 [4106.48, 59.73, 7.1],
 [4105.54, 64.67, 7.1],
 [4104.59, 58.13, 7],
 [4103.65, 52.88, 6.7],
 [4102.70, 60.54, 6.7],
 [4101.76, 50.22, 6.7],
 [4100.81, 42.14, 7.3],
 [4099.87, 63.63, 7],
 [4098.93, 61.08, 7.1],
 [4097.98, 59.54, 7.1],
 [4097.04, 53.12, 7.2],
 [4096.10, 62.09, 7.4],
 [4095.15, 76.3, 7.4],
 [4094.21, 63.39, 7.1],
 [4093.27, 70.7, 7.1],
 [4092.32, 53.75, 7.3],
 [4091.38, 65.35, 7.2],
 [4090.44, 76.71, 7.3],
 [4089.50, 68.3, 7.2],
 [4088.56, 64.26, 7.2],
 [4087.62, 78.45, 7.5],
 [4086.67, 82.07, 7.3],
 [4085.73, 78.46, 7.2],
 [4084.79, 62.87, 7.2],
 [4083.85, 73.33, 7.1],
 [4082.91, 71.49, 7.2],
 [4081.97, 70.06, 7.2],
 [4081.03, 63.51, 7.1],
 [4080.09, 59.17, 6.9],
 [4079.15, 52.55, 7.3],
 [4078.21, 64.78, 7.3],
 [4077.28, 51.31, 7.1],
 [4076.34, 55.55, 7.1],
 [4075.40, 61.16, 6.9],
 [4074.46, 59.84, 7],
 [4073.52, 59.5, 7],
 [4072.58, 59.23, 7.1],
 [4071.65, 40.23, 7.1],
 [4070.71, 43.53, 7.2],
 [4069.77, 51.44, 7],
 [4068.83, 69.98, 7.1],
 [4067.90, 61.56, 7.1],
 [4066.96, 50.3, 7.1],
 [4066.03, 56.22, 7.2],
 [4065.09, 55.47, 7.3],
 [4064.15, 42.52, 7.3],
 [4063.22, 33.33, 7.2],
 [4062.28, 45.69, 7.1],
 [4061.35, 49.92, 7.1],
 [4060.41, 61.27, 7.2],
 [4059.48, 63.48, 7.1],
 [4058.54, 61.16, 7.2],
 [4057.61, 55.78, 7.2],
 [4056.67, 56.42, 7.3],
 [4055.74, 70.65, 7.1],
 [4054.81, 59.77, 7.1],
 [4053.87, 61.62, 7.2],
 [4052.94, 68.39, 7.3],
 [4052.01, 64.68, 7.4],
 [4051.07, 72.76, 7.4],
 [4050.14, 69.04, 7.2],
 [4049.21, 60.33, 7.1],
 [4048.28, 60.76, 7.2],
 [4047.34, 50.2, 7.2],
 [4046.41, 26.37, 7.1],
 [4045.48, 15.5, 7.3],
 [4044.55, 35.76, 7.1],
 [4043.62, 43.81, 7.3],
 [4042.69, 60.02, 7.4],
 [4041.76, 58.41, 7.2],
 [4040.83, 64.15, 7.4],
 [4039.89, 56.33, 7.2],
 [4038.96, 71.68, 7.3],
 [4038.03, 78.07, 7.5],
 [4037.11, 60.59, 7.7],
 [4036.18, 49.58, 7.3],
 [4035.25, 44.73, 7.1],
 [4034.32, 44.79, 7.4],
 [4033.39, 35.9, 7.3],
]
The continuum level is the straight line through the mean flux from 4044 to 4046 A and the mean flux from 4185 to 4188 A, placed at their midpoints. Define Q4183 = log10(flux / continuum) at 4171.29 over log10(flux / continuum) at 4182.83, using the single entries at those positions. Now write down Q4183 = 0.6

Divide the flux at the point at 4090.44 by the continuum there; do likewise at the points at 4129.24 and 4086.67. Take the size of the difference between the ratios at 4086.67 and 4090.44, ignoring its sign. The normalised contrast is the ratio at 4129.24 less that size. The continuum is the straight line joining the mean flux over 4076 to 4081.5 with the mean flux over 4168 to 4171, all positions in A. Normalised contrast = 0.89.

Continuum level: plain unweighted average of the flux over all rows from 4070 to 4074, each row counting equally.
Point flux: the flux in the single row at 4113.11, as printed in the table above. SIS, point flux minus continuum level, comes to 24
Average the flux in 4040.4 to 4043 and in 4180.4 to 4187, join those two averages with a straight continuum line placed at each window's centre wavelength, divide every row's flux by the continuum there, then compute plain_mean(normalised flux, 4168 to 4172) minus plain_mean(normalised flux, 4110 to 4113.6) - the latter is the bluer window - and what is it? -0.1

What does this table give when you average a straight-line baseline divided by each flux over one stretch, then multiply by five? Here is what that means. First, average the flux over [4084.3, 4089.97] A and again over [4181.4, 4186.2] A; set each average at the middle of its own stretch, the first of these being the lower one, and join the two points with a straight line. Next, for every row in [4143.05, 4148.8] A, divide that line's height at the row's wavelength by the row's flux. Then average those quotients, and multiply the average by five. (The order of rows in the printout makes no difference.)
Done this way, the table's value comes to 6.25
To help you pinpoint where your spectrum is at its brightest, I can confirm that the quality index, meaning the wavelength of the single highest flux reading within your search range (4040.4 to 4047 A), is 4040.83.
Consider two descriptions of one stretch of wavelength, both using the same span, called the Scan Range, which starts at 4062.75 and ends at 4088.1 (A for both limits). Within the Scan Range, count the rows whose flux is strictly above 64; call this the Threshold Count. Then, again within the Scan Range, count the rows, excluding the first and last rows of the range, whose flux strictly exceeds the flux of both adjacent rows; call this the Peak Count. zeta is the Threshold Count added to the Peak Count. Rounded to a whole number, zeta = 14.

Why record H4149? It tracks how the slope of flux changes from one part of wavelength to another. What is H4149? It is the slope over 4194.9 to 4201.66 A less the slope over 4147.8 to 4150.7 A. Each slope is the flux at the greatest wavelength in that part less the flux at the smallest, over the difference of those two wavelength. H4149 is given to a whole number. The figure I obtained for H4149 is -2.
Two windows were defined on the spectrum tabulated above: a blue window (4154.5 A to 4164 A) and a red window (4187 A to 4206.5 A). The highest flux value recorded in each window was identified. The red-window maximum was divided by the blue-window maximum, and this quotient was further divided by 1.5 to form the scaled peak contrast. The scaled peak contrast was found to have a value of 0.76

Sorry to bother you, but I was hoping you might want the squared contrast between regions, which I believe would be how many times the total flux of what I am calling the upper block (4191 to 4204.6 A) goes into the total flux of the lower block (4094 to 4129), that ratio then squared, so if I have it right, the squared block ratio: 8.4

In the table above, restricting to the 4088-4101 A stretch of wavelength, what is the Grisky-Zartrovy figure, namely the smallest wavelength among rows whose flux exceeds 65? 4089.50 A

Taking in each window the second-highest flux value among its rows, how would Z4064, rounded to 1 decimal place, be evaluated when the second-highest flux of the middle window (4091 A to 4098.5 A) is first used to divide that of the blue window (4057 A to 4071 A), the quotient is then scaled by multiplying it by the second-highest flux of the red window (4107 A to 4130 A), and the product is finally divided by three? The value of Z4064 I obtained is 23.9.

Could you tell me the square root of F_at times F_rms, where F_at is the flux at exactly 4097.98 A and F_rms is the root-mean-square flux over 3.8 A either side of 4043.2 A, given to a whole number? 53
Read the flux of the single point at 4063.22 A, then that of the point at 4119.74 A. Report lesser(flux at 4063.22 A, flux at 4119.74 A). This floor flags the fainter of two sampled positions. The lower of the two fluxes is 33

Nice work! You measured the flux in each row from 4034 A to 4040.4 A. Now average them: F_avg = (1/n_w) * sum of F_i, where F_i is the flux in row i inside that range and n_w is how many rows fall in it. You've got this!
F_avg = 58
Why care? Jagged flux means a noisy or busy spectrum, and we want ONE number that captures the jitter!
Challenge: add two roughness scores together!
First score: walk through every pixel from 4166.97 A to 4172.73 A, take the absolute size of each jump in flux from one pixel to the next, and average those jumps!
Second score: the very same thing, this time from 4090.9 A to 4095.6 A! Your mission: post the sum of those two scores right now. 18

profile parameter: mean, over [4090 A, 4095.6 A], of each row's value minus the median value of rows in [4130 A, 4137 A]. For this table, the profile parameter 11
